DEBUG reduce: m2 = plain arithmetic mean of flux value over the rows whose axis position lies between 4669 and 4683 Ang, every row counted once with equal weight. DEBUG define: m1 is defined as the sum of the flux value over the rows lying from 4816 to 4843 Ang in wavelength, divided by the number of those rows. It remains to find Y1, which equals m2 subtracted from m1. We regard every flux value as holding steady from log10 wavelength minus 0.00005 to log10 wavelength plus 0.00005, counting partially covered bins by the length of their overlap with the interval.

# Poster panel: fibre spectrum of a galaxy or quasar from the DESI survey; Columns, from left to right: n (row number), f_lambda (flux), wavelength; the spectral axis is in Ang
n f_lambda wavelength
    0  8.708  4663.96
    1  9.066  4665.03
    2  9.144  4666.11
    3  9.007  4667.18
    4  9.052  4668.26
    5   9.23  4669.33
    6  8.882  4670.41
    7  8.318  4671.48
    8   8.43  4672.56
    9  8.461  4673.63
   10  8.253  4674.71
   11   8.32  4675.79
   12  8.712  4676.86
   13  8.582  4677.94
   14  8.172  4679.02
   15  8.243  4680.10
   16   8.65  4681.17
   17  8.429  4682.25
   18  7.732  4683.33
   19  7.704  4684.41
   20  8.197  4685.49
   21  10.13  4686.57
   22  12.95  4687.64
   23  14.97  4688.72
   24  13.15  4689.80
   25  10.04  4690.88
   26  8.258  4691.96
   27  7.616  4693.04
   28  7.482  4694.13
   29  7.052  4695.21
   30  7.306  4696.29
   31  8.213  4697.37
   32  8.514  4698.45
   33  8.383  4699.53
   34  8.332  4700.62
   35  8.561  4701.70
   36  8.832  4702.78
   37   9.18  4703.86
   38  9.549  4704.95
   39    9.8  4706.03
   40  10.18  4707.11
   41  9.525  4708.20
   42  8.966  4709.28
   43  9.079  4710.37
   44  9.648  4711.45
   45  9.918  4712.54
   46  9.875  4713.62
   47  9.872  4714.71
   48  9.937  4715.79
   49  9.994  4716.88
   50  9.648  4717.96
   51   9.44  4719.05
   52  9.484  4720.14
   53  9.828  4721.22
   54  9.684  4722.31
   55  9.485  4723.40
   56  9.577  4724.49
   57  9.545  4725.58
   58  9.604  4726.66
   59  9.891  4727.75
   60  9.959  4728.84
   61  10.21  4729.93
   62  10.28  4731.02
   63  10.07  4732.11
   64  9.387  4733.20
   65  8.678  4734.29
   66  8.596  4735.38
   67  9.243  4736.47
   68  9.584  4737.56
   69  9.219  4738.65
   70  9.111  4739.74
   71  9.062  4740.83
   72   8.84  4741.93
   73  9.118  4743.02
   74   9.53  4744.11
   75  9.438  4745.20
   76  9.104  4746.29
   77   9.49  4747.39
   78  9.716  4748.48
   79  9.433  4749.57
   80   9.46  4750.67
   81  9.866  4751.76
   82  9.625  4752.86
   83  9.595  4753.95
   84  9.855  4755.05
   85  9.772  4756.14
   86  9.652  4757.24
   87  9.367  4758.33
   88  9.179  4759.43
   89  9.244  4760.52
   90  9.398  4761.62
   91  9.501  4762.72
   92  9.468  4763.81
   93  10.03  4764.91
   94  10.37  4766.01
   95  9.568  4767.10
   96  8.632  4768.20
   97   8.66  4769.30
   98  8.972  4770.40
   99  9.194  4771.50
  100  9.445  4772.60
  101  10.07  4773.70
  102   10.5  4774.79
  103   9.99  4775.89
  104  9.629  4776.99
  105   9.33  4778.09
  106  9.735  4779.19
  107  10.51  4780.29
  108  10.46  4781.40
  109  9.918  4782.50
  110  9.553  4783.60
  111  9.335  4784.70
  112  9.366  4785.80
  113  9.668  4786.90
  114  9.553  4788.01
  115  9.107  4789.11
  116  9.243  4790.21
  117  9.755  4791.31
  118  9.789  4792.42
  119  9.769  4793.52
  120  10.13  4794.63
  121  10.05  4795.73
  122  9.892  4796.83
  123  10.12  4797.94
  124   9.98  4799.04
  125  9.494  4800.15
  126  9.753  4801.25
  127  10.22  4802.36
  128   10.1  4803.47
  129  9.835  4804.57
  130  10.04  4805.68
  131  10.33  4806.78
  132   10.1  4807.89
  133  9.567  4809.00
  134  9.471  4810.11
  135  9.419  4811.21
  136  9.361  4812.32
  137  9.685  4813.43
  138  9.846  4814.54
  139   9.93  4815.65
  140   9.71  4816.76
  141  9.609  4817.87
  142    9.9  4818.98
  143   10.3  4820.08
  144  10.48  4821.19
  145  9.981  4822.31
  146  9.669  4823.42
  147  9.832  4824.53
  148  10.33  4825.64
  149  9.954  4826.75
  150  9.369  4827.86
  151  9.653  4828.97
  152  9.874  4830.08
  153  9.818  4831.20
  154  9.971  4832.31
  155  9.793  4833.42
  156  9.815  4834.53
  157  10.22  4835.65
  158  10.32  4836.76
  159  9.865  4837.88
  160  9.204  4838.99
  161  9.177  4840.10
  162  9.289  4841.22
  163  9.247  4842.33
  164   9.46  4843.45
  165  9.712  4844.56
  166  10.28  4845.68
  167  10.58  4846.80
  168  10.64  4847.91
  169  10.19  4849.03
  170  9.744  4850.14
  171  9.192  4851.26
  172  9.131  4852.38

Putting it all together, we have 1.3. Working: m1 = 9.8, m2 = 8.5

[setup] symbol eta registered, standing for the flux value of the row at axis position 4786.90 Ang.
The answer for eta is 9.668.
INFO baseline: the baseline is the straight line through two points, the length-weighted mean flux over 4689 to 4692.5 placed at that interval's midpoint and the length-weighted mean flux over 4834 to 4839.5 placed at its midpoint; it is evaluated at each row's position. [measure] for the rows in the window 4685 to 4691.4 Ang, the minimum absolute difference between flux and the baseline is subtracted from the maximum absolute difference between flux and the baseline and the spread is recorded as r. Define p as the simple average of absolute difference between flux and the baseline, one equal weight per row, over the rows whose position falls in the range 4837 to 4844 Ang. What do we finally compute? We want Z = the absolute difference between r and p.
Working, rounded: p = 0.48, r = 3.43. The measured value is 2.9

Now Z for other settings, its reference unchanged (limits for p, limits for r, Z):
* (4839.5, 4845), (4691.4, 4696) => 0.7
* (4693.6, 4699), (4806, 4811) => 2.5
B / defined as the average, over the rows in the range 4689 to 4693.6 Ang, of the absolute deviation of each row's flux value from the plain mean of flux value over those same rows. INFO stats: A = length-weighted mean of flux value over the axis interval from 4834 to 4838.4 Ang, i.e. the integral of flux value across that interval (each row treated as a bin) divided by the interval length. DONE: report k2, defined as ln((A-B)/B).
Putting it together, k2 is 1.5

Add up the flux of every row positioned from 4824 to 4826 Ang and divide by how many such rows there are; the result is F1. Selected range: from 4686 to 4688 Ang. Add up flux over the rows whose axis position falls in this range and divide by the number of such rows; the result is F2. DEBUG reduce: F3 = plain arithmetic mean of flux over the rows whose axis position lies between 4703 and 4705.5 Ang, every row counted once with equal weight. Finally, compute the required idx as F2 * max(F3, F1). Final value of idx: 116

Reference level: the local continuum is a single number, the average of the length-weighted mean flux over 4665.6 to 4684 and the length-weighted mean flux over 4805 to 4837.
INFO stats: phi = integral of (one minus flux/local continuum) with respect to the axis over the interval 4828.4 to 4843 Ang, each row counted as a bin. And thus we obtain -0.8 Ang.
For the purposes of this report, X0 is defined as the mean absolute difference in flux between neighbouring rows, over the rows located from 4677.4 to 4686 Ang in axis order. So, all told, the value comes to 0.33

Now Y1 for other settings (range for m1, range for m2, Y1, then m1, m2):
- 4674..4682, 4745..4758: -1.2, 8.4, 9.6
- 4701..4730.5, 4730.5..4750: 0.3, 9.6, 9.3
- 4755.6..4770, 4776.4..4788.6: -0.3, 9.4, 9.7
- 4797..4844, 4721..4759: 0.3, 9.8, 9.5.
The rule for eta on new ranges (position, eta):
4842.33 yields 9.247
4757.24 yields 9.652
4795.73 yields 10.05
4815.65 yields 9.93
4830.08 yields 9.874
